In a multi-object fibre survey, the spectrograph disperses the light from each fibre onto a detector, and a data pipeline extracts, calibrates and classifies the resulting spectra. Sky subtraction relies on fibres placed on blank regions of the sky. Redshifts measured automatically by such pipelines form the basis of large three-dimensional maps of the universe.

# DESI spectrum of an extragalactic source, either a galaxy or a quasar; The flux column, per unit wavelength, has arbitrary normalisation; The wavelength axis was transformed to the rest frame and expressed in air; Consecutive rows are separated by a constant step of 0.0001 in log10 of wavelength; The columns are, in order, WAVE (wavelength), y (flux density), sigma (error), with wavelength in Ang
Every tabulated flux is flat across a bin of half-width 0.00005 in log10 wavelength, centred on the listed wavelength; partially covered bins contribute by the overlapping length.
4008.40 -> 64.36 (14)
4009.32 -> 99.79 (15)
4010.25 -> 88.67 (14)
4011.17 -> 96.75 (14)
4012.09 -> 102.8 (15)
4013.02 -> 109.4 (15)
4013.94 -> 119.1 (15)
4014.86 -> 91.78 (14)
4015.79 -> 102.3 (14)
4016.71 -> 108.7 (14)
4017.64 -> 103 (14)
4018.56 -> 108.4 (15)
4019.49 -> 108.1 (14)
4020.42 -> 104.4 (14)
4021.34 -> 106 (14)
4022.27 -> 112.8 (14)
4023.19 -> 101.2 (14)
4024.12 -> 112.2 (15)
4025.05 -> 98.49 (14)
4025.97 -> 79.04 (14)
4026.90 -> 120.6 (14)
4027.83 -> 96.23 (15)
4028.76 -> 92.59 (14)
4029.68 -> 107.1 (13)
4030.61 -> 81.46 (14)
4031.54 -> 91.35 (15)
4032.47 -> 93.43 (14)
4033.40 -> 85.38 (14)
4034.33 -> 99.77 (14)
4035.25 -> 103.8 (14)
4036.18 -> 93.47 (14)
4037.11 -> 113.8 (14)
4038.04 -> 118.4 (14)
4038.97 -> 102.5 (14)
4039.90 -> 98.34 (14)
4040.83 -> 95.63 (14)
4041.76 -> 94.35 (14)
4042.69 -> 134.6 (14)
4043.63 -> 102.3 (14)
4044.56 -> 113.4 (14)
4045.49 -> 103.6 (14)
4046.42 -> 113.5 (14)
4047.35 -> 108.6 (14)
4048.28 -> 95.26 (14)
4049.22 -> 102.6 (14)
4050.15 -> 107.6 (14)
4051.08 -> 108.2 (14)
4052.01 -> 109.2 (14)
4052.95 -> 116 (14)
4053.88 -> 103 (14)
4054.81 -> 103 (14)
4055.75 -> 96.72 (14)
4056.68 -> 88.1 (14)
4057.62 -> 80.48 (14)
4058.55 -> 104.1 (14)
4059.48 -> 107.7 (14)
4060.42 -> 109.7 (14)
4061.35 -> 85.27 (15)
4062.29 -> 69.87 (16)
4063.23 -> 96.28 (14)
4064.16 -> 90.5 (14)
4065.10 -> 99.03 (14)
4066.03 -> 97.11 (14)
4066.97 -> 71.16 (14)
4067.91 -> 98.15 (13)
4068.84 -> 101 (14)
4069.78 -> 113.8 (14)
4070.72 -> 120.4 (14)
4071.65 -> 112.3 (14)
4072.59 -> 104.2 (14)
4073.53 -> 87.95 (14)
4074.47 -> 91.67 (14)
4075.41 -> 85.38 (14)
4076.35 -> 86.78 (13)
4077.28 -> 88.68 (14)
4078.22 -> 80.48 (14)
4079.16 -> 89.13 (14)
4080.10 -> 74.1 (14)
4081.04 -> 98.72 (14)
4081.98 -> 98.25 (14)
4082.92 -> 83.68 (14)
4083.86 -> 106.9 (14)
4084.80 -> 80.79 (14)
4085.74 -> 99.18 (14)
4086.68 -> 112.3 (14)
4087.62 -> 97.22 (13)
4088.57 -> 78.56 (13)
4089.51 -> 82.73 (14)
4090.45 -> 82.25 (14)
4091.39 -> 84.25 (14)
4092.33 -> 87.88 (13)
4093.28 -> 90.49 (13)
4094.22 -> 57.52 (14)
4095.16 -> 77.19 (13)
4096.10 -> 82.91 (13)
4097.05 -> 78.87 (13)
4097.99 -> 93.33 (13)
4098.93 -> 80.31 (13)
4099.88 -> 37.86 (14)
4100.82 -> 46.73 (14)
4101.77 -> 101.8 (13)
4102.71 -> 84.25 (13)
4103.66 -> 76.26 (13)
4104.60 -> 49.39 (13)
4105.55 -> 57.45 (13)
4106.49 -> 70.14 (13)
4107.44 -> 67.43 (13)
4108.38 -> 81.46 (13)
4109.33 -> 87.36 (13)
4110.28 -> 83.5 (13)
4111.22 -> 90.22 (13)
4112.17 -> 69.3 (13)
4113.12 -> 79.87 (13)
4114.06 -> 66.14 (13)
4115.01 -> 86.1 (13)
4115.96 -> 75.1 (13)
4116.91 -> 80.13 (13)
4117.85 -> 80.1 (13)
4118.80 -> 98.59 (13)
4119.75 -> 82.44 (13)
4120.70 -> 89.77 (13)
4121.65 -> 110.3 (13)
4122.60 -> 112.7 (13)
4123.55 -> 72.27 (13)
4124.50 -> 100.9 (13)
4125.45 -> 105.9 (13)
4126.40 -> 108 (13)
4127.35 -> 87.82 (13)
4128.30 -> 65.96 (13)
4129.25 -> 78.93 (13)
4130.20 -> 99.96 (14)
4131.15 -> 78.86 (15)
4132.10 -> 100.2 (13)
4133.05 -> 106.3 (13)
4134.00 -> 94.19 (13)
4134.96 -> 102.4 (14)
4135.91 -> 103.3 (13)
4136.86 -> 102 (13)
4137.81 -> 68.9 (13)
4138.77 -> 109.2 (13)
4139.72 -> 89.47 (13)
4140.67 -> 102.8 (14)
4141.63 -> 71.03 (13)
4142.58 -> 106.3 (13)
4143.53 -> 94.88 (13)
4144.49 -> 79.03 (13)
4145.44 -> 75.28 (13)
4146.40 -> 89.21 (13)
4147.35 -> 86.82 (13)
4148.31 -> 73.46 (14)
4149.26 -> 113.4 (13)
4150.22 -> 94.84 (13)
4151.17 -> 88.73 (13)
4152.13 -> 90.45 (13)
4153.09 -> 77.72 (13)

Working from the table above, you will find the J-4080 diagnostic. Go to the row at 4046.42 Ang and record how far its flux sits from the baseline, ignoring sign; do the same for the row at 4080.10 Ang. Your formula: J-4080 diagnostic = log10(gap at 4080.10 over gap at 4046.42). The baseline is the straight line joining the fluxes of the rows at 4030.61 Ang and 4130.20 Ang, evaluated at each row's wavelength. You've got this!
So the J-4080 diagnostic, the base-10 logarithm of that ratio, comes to -0.25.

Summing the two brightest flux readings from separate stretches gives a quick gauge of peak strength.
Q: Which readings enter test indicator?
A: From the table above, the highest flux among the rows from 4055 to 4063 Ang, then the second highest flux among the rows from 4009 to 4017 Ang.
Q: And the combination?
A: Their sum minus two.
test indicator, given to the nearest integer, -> 217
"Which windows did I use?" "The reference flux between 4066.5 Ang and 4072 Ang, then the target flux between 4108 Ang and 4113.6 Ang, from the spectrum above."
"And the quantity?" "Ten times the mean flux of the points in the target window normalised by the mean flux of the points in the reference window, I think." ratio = 8.0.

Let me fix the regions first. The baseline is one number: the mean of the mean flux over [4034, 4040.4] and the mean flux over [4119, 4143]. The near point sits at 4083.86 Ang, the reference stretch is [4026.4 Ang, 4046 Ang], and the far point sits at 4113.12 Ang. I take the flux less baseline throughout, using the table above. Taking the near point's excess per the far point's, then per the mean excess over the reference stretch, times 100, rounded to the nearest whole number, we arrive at -14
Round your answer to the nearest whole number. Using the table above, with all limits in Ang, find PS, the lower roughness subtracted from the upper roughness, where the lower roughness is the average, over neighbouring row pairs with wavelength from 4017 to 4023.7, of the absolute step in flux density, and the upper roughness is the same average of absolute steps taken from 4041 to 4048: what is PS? 13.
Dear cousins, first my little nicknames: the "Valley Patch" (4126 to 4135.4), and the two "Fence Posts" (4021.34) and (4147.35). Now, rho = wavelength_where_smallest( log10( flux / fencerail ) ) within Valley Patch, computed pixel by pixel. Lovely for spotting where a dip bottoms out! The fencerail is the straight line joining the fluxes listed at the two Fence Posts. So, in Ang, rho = 4128.30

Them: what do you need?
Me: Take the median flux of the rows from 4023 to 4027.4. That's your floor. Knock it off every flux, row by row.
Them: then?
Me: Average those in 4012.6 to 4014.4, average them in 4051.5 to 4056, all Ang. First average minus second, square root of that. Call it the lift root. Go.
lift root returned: 2.9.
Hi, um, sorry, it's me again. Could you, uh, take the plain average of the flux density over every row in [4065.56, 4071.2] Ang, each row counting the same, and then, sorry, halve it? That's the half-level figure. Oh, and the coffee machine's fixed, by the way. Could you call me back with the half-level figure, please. 50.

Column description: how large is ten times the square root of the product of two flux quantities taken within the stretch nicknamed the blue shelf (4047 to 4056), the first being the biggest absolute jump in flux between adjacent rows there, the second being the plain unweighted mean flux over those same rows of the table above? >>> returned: 374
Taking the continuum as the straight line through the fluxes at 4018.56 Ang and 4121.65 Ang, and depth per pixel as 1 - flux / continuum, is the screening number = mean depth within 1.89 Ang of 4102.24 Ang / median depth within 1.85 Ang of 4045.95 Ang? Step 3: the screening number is -15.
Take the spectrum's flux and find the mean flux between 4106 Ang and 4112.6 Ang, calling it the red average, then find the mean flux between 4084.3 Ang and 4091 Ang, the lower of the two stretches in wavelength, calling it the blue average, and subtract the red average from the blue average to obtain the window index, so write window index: 11.9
